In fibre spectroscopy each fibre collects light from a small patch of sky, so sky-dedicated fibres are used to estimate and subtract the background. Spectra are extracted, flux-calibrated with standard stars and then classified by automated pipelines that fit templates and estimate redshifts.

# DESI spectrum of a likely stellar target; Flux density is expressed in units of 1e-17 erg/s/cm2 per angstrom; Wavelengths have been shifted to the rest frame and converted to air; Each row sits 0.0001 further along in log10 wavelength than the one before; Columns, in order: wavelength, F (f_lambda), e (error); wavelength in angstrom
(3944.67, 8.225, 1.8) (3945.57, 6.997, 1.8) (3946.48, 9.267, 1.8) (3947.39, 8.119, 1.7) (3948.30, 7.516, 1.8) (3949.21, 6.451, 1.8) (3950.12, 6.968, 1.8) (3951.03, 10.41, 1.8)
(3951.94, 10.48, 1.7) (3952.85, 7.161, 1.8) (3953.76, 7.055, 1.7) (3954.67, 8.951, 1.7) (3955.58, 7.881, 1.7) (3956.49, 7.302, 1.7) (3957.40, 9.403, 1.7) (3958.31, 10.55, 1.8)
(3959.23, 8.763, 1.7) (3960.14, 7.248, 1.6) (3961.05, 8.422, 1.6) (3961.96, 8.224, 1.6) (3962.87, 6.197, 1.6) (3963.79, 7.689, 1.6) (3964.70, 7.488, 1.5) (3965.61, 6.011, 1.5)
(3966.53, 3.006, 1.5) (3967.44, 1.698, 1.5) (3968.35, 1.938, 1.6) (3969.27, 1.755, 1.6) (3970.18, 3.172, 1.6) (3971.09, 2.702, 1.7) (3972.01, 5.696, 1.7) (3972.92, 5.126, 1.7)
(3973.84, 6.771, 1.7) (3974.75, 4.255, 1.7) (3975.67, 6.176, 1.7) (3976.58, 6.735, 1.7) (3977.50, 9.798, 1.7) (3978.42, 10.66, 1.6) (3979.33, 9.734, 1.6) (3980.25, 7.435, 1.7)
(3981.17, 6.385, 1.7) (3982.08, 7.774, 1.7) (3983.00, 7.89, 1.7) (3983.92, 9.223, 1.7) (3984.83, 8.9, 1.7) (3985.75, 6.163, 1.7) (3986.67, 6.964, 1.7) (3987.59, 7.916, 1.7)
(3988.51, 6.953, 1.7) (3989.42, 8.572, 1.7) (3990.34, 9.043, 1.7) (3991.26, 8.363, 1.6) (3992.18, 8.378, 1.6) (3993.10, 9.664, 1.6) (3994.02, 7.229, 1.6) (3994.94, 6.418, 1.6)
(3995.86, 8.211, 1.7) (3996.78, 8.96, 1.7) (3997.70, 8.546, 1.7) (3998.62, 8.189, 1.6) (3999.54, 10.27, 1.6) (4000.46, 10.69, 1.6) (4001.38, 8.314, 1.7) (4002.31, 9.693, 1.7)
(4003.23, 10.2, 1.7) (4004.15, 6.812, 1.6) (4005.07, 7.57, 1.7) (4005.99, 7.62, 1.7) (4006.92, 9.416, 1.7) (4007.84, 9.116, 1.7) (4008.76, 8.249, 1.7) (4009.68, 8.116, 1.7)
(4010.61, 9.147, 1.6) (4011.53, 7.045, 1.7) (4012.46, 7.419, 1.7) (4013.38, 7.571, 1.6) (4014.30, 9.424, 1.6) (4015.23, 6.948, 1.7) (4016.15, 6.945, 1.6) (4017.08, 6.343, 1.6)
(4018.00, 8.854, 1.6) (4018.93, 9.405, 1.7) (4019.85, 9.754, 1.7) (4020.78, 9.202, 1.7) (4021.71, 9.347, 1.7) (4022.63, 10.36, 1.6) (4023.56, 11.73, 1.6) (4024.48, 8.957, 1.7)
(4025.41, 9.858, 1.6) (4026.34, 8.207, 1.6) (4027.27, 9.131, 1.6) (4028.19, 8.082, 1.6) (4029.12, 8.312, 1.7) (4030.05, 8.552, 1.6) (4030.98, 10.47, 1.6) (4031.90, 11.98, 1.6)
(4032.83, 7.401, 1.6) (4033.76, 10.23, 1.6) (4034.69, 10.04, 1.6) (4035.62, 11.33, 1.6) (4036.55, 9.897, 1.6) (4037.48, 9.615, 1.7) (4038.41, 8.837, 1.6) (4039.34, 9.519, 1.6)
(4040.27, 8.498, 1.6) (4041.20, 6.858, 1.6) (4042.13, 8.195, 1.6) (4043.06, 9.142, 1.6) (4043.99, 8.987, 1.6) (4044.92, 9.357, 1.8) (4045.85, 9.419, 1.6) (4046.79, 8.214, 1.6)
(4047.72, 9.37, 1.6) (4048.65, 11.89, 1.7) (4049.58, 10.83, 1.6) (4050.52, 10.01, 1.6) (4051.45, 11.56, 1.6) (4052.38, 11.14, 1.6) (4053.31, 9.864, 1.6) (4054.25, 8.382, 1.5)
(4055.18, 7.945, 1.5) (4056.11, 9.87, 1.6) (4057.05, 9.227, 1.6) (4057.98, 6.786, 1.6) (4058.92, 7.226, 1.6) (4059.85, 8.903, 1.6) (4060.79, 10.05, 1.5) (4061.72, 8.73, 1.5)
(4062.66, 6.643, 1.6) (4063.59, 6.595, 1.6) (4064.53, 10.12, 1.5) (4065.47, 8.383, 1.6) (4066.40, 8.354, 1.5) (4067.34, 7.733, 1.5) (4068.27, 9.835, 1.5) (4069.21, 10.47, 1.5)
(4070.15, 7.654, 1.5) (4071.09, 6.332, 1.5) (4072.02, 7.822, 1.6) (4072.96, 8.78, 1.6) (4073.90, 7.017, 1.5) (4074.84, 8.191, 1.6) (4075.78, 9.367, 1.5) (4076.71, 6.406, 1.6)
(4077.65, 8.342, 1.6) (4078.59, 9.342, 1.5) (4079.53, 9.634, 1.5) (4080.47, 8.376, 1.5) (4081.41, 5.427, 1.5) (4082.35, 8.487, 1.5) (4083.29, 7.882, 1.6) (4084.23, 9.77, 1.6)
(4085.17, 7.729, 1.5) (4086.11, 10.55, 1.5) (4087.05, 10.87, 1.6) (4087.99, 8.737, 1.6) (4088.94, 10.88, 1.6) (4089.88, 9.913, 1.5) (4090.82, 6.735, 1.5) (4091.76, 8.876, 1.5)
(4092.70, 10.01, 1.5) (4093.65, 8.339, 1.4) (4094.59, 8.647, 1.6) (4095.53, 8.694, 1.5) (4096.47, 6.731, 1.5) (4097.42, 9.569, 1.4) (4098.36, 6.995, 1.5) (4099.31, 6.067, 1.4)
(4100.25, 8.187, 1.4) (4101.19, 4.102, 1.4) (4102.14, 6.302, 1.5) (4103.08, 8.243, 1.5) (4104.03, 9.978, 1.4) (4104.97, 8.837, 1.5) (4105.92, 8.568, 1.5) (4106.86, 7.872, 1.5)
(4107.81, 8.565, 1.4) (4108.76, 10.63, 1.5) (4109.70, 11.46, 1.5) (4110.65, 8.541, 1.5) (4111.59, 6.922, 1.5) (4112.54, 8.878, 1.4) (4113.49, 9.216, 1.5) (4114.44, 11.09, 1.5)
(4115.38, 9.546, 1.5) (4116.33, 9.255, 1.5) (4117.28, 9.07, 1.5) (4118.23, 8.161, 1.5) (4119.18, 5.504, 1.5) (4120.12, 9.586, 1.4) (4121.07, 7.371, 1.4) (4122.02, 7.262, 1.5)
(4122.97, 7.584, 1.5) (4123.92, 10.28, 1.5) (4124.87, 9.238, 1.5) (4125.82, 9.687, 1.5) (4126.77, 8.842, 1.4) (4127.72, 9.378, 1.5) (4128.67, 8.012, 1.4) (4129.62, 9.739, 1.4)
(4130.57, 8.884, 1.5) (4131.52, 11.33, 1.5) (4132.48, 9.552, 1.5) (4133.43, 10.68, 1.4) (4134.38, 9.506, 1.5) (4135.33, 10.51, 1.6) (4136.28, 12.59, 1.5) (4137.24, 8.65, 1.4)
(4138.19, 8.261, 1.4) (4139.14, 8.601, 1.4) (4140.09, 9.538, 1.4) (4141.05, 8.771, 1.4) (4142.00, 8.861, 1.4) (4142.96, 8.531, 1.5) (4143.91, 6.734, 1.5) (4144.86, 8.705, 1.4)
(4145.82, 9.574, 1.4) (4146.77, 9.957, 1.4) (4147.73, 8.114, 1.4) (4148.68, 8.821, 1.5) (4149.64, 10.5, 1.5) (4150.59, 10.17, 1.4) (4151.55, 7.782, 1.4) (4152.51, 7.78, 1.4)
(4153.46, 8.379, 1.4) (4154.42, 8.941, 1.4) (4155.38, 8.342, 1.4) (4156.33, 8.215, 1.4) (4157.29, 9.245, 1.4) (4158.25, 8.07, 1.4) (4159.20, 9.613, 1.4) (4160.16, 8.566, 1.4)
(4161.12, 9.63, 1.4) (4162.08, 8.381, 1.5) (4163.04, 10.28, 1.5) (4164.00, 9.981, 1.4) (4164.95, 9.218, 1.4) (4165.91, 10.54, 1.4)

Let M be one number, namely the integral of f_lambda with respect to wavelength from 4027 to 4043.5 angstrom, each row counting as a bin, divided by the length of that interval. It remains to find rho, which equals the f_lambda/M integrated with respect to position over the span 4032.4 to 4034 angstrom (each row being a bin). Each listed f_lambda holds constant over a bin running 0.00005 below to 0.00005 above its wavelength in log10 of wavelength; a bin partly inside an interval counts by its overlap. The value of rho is 1.50 angstrom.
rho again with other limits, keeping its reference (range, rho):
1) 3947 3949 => 1.65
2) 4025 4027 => 1.95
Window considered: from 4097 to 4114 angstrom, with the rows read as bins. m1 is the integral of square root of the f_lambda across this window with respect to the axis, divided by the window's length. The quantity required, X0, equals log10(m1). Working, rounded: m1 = 2.86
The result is 0.456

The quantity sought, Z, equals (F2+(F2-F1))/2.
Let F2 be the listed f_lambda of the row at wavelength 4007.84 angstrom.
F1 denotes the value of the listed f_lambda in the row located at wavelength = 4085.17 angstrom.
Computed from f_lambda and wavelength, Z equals 5.3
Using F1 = 7.729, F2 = 9.116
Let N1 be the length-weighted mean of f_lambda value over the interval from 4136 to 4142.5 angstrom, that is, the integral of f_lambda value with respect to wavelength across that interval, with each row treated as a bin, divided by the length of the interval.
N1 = 9.2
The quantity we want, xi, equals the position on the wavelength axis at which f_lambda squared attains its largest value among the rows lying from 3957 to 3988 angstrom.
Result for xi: 3978.42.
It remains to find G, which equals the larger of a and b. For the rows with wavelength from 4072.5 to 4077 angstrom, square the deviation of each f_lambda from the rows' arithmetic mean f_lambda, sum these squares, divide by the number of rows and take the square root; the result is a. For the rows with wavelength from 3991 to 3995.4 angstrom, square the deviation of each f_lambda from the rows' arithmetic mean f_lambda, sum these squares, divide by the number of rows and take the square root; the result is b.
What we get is 1.1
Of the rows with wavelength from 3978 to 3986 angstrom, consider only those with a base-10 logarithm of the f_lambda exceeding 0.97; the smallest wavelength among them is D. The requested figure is 3978.42 angstrom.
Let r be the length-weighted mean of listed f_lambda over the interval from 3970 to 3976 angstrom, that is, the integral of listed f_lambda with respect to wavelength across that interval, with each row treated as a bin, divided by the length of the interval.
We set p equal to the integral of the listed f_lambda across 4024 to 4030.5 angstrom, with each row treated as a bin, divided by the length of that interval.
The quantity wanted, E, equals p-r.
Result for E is 4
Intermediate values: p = 8.7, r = 4.9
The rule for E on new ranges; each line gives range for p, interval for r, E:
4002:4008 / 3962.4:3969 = 4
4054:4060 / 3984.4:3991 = 1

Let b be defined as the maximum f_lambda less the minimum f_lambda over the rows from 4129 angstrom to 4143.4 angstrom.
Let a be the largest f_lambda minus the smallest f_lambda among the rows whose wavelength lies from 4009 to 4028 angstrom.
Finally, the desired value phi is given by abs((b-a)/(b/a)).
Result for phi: 1.3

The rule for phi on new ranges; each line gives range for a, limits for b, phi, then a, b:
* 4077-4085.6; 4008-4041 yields 1.0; 4.3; 5.6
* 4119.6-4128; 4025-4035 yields 1.0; 3.0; 4.6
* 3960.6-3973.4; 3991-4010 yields 3.9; 6.7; 4.3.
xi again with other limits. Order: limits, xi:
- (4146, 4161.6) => 4149.64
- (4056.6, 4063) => 4060.79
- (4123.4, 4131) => 4123.92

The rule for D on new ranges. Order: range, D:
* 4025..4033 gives 4025.41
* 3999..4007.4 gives 3999.54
